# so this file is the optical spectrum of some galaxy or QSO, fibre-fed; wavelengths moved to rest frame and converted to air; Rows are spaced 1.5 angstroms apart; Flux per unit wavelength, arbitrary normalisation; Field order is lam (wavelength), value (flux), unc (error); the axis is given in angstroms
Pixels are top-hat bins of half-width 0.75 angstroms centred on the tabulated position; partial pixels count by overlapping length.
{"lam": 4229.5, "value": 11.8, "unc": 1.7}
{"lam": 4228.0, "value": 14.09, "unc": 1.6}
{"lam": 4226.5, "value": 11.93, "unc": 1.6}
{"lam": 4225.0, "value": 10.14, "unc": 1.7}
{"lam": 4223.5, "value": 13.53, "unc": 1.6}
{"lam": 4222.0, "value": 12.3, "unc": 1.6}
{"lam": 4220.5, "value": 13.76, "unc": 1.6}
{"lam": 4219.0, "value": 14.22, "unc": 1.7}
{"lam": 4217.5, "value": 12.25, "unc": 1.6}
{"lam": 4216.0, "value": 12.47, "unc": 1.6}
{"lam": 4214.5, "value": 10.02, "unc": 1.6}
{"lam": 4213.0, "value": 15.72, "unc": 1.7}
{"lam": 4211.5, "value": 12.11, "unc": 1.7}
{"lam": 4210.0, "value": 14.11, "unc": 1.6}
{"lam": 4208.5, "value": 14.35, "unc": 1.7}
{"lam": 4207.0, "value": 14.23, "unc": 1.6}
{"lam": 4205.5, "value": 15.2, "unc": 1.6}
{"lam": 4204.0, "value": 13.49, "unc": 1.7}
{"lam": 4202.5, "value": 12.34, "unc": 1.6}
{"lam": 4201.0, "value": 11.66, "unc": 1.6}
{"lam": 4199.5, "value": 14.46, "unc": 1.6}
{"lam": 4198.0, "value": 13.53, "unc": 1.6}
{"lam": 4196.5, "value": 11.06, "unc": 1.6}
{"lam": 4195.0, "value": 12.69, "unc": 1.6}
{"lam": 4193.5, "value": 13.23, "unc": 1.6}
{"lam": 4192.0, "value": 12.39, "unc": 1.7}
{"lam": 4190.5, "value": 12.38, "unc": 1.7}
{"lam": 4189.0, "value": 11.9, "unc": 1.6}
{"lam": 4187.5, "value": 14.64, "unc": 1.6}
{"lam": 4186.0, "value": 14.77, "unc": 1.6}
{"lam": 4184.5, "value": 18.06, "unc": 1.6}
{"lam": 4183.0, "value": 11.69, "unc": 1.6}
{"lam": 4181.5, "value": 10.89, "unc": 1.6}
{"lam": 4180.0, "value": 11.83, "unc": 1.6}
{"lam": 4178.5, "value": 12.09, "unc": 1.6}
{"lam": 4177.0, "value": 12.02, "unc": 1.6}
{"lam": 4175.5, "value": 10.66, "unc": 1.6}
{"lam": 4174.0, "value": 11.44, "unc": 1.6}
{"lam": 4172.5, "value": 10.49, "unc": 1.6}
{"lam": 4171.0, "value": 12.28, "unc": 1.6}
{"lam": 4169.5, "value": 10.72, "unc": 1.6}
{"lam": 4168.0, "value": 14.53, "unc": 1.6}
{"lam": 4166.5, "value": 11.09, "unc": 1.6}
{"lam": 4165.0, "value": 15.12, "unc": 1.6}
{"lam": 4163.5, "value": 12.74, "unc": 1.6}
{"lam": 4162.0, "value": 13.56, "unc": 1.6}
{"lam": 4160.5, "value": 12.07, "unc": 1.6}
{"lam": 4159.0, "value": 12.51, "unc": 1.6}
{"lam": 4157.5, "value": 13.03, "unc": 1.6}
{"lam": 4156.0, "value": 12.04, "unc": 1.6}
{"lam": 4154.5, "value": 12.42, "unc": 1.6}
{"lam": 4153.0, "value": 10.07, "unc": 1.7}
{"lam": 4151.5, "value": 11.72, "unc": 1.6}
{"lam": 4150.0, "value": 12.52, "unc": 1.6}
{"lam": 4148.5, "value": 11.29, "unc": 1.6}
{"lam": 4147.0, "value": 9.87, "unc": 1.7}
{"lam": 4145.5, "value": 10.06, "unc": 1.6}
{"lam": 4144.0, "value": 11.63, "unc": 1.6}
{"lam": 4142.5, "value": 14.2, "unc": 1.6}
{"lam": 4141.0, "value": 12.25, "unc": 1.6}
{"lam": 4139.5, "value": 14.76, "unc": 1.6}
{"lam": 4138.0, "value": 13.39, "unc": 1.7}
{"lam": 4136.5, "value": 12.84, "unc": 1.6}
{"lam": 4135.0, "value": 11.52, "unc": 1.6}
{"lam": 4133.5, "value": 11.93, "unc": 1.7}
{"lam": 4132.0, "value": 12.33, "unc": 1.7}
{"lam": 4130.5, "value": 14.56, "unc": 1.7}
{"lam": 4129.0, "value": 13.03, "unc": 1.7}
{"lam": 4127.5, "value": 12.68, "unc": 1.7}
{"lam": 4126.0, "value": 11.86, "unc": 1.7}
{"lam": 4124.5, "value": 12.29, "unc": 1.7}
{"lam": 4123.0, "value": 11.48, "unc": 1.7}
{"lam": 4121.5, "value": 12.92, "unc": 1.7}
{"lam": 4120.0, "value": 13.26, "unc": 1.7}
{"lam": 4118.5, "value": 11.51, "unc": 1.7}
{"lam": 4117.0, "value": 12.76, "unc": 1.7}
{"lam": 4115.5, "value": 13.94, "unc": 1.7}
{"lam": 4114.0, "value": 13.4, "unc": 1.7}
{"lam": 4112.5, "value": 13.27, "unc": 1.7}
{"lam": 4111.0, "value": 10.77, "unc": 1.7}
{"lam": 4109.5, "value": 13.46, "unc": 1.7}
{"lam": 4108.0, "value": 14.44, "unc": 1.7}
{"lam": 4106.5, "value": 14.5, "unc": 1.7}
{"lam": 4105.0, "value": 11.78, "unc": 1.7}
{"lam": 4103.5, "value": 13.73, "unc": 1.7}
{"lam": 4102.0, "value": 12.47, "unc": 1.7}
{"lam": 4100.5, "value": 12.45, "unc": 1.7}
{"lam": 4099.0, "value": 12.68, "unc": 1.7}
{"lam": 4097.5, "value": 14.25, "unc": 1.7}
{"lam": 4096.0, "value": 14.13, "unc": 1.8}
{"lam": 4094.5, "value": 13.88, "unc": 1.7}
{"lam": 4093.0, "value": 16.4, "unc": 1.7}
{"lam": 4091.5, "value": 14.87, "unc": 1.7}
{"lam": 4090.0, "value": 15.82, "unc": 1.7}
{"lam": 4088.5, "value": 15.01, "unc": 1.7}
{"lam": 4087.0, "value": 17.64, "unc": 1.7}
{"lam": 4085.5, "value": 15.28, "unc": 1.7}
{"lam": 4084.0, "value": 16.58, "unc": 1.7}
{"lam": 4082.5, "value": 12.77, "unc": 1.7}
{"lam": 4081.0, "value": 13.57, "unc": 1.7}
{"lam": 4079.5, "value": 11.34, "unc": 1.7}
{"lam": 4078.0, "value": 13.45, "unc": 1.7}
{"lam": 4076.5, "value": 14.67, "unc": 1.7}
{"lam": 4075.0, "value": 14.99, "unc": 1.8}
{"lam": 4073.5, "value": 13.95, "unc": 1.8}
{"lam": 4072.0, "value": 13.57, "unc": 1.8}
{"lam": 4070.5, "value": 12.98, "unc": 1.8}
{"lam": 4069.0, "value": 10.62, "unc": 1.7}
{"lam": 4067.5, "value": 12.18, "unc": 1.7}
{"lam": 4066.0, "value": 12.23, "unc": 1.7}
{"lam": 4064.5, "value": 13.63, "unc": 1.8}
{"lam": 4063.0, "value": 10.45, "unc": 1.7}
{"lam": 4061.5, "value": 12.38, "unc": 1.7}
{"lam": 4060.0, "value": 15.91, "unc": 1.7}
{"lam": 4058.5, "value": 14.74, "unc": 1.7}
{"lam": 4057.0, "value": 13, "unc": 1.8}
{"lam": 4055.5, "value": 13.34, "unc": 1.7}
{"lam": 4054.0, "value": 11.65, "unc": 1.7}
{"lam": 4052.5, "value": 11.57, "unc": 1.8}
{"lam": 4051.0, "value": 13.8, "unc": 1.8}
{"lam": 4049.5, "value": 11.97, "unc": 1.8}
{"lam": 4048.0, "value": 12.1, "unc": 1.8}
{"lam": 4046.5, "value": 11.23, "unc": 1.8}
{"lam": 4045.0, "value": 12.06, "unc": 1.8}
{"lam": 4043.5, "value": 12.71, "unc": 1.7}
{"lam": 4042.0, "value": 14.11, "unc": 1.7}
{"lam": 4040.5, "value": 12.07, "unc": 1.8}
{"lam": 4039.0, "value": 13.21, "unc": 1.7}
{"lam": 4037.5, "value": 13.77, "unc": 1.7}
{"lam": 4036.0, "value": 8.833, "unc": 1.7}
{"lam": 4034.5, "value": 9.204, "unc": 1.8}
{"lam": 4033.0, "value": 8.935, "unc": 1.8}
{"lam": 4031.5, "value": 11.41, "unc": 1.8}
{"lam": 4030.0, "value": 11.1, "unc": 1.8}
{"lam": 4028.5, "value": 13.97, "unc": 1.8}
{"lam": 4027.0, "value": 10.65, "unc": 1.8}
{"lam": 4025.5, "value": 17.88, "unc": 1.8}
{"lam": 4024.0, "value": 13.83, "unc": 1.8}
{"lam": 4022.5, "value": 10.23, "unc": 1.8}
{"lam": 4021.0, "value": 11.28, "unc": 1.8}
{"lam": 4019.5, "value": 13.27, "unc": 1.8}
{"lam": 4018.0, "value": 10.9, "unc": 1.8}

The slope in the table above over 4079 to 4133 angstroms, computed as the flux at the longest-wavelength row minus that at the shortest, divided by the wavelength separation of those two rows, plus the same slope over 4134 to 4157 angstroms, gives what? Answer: 0.044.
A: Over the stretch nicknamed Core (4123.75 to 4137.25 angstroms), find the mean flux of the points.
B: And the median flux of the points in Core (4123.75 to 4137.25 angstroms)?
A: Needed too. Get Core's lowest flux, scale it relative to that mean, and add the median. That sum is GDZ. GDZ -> 13.2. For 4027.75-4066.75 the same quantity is 12.9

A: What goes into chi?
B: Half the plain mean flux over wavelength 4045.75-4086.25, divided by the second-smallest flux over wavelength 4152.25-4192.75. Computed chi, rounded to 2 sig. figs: 0.62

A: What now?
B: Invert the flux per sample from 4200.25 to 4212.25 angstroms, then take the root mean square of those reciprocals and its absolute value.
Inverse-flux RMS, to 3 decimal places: 0.075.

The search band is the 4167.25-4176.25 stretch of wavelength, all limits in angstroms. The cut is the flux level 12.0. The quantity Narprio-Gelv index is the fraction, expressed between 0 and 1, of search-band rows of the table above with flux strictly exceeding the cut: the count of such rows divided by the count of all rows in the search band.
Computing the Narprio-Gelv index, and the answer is 0.33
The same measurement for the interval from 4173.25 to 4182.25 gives 0.33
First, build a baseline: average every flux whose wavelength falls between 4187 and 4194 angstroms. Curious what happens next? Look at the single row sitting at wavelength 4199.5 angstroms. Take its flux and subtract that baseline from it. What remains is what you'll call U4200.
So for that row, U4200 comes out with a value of 1.6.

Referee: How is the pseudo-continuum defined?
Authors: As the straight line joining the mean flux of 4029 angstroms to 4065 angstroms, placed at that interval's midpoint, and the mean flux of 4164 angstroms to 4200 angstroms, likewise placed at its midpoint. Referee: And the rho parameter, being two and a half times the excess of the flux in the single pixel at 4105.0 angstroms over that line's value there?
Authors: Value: -1.6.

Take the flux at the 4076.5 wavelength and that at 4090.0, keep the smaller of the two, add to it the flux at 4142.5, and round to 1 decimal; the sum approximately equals 28.9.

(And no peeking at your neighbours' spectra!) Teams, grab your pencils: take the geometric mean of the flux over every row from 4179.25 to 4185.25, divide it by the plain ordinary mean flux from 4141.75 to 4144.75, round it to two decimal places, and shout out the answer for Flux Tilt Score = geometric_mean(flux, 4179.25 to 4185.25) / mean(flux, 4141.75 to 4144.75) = 0.99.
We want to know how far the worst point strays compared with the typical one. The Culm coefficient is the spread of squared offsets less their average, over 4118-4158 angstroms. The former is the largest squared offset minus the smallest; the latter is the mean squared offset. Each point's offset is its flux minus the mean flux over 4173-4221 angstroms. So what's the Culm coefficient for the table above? 8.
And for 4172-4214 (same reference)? 23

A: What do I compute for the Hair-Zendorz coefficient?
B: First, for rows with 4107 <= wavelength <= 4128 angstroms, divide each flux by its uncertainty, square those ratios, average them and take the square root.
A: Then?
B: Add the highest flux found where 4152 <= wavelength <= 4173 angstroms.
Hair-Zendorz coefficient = 22.6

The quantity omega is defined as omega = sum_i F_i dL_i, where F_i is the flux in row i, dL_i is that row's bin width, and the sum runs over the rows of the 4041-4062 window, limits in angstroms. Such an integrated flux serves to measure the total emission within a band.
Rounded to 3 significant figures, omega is 271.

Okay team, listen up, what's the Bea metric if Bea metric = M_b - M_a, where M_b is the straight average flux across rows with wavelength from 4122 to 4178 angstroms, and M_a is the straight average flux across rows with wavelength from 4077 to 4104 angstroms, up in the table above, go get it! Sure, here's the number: -2.0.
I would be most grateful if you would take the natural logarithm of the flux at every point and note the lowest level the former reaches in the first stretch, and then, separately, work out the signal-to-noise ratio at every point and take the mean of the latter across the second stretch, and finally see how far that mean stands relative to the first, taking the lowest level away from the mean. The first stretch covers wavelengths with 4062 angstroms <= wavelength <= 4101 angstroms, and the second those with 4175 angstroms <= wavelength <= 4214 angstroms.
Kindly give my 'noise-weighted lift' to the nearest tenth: 5.7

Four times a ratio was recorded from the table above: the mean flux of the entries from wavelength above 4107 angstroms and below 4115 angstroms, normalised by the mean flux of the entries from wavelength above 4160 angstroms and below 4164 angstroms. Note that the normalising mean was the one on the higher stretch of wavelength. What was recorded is 4.09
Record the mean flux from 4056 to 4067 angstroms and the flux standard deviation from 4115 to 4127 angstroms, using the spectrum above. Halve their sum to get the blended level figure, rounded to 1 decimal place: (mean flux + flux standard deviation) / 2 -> 7.0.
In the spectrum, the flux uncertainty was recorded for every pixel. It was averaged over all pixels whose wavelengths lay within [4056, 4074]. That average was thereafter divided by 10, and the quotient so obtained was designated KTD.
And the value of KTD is 0.174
